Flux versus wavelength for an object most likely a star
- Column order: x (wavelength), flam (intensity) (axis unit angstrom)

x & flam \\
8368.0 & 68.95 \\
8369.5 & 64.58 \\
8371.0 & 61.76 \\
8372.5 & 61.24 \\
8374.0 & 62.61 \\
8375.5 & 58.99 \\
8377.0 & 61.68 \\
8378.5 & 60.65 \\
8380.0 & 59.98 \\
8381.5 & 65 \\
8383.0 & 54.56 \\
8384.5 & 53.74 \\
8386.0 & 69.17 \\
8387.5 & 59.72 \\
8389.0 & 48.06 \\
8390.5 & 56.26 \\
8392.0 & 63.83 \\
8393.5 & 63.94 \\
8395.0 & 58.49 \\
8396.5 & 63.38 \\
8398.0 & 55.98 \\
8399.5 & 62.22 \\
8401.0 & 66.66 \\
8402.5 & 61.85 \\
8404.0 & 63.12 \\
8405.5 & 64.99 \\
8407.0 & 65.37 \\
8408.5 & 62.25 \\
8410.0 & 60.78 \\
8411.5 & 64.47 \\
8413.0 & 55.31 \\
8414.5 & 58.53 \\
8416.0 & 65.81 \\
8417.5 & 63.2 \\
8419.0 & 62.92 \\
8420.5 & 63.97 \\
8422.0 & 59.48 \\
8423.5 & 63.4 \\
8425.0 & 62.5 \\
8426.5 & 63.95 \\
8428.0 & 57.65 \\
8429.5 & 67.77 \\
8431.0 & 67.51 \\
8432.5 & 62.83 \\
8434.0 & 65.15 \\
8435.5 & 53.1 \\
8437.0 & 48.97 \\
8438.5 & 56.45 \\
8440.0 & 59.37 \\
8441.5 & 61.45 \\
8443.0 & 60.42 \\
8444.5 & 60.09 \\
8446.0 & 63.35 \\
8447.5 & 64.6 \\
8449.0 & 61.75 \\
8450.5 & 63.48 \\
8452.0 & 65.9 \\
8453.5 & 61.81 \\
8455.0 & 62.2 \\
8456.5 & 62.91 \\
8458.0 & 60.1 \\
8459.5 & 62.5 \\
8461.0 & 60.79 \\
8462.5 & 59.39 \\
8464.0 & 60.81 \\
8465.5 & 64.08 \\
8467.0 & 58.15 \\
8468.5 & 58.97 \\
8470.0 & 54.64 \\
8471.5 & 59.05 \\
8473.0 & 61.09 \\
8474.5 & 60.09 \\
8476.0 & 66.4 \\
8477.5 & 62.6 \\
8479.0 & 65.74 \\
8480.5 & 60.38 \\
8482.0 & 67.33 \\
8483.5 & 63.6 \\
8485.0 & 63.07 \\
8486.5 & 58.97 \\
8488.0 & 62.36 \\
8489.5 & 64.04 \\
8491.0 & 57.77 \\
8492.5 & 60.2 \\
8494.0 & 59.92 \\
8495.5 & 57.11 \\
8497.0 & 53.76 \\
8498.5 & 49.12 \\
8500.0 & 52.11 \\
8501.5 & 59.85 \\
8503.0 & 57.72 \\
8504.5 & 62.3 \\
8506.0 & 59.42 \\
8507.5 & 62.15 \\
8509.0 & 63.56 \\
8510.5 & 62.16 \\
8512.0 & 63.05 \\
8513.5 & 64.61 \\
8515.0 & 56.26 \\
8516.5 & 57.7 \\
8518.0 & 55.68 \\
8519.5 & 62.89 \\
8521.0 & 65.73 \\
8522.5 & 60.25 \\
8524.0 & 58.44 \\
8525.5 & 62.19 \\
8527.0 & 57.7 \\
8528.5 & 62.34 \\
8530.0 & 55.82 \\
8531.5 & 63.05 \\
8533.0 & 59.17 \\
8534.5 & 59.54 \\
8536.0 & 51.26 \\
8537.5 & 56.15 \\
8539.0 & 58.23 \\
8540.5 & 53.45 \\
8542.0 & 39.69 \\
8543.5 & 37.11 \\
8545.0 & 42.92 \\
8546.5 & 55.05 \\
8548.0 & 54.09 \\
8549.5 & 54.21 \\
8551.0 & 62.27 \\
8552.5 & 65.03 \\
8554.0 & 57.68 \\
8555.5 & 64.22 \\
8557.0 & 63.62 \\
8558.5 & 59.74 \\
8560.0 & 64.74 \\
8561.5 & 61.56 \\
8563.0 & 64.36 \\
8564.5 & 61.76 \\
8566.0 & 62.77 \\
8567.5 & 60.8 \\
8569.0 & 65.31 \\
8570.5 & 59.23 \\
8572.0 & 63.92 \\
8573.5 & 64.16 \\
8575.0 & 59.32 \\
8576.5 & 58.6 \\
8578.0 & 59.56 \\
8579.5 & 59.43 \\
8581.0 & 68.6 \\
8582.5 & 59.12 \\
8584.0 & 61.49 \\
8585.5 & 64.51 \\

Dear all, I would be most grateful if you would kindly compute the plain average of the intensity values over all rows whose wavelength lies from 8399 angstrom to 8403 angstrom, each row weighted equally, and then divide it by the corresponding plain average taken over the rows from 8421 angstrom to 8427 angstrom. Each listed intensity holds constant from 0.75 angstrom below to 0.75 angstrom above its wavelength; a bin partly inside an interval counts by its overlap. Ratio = 1.02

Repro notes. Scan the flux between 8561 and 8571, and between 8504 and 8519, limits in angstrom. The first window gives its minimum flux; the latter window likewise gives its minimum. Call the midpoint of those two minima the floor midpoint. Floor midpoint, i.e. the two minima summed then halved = 57.5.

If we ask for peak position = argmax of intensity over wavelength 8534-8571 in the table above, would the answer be 8569.0 angstrom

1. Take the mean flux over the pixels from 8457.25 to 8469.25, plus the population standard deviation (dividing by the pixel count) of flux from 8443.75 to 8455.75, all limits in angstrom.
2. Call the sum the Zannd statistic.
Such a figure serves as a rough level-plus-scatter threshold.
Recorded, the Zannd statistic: 62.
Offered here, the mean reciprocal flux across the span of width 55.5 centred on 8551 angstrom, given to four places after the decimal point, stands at 0.0174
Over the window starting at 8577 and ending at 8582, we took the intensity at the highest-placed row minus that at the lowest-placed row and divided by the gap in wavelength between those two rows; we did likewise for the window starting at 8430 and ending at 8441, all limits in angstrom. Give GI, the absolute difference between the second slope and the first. 3.9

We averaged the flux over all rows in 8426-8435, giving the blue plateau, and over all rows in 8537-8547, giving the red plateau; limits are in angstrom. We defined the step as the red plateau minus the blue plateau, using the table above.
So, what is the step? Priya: -15.2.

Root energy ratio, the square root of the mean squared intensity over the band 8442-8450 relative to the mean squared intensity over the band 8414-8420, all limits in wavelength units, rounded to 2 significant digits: 0.99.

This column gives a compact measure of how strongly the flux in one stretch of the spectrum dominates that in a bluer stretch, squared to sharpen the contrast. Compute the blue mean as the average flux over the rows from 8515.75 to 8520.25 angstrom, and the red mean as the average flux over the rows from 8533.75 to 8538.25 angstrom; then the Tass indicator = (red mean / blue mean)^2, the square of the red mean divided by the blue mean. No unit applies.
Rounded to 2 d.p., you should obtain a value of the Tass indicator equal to 0.90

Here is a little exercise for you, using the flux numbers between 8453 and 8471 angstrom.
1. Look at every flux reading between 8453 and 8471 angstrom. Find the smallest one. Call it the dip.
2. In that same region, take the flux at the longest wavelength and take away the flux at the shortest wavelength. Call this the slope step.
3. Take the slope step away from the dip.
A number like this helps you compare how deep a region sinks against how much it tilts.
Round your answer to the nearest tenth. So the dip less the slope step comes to 61.8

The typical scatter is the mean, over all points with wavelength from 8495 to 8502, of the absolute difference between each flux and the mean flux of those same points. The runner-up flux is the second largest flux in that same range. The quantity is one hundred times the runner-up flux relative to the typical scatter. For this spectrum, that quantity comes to 1745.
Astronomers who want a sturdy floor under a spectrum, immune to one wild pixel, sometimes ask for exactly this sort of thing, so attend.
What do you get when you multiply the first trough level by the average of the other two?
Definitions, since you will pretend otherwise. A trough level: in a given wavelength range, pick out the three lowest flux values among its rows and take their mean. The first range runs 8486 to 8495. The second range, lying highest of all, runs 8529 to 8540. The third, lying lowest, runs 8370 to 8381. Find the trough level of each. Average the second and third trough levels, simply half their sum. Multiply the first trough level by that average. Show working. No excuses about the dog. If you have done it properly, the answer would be 3365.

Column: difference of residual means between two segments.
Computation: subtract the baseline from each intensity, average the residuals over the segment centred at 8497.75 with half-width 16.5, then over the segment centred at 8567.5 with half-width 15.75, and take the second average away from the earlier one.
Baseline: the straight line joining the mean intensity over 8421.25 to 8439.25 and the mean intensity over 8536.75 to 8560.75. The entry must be -5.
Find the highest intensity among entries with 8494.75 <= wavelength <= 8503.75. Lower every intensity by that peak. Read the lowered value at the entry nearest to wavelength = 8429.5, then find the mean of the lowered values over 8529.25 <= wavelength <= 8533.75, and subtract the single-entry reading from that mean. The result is -8.4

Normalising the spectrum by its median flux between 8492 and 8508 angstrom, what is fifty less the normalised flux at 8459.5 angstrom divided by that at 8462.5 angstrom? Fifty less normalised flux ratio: 48.95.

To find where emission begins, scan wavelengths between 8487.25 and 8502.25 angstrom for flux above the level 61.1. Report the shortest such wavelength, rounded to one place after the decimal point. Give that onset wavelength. 8488.0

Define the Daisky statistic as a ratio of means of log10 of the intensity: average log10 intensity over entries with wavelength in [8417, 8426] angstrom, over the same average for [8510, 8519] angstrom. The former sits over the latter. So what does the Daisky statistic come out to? 1.011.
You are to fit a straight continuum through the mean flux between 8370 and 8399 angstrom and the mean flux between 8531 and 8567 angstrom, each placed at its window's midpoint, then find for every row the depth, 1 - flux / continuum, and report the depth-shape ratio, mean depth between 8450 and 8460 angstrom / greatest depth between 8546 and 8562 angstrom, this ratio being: -1.2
